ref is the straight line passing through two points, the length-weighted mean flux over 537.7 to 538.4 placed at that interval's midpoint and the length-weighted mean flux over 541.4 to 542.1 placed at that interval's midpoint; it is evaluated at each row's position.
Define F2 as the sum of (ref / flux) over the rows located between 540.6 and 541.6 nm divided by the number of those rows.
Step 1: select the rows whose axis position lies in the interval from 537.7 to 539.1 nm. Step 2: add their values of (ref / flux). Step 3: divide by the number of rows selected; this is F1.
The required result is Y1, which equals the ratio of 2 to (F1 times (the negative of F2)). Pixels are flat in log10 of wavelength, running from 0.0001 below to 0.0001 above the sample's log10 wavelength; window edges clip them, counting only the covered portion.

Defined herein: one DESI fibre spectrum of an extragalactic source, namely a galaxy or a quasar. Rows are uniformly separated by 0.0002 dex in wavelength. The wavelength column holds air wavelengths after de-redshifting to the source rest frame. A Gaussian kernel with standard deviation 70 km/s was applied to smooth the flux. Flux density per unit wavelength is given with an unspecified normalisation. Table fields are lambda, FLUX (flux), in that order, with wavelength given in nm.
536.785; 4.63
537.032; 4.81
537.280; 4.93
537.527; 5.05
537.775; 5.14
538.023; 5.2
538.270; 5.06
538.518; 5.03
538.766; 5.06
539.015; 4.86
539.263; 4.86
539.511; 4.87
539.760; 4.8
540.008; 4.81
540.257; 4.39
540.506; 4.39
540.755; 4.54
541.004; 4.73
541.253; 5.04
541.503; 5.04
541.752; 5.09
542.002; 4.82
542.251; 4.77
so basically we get -1.90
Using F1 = 1.01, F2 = 1.04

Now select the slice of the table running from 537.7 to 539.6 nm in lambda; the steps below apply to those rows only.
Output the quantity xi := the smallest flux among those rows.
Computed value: 4.86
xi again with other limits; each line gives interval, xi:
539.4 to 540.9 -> 4.39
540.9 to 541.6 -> 4.73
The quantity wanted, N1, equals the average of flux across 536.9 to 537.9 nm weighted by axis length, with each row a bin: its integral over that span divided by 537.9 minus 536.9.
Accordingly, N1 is 4.98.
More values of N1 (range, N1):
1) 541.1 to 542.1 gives 4.99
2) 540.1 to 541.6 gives 4.68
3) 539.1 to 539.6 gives 4.87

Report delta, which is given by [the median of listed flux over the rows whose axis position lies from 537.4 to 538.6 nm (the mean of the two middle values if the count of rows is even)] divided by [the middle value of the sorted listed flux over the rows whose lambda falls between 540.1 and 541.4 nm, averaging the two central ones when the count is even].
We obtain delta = 1.11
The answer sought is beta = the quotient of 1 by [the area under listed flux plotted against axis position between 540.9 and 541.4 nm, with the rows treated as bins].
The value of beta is 0.409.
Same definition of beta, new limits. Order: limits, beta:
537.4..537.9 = 0.393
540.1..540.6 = 0.453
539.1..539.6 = 0.411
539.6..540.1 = 0.416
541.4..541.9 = 0.396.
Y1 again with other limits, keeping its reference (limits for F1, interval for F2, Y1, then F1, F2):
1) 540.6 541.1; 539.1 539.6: -1.77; 1.08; 1.04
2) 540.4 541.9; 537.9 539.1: -1.88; 1.05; 1.02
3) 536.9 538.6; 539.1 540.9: -1.80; 1.02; 1.09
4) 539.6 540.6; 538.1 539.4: -1.77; 1.10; 1.03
